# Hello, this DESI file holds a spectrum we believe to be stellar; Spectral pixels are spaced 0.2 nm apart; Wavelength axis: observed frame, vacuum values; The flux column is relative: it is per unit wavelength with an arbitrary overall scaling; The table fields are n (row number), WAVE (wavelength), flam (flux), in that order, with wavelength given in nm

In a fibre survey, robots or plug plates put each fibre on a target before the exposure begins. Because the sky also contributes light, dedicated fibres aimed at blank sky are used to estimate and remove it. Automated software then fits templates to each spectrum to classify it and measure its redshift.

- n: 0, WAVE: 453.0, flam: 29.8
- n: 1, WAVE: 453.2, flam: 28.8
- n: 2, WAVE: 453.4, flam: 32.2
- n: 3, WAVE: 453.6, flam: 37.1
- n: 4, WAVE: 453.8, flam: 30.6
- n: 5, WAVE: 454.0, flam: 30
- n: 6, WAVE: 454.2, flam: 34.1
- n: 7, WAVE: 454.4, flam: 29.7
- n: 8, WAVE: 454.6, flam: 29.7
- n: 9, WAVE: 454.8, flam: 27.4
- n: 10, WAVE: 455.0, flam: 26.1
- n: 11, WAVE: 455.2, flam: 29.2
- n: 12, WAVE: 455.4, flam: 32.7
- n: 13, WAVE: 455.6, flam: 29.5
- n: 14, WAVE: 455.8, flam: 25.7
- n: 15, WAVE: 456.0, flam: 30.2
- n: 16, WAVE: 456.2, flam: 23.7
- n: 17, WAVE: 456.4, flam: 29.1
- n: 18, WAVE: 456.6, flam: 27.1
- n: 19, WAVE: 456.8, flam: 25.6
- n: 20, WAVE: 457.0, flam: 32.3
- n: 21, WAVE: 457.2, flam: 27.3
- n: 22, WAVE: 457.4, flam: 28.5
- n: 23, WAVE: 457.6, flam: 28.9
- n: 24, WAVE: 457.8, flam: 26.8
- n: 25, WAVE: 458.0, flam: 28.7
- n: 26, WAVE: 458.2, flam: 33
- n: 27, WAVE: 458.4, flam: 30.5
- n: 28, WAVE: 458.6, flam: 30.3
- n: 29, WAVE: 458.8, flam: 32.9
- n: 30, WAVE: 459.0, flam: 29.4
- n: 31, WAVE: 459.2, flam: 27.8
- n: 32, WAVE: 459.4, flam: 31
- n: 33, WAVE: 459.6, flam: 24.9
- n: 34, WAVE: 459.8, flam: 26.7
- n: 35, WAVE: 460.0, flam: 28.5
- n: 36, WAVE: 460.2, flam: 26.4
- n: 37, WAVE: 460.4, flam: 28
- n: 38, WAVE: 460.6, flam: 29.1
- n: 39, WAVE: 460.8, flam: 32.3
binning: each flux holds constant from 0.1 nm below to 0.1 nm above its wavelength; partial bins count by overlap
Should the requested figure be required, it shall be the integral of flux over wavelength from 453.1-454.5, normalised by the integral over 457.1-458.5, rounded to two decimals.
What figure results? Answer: 1.09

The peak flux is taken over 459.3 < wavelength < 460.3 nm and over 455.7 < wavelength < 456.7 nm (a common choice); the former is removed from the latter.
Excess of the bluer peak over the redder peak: -0.8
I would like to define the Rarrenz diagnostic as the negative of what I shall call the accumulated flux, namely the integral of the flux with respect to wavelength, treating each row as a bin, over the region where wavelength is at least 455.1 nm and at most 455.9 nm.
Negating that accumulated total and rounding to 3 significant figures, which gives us -23.4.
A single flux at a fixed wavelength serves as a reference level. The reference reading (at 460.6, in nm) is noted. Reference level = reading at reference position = 29.1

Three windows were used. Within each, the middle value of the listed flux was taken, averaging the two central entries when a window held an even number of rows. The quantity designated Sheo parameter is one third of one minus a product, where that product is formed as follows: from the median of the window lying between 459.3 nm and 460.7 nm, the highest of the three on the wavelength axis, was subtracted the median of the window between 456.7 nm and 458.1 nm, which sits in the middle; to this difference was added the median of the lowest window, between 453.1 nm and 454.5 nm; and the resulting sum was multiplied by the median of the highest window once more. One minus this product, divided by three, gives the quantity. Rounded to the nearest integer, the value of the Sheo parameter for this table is -281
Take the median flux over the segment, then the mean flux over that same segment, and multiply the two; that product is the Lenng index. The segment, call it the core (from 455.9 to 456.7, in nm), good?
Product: 773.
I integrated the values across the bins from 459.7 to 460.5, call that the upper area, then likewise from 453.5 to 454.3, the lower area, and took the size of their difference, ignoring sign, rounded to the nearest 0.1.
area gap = 4.4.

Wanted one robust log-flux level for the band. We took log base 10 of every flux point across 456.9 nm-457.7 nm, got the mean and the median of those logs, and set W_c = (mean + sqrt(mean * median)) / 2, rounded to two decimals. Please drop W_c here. 1.46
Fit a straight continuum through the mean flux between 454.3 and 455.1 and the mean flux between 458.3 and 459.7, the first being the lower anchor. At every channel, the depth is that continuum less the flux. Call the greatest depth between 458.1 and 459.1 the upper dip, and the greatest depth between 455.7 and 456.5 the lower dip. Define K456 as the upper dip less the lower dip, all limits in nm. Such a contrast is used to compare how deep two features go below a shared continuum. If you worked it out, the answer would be -5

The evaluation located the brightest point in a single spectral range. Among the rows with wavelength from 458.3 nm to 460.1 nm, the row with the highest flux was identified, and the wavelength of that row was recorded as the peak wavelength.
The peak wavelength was 458.8 nm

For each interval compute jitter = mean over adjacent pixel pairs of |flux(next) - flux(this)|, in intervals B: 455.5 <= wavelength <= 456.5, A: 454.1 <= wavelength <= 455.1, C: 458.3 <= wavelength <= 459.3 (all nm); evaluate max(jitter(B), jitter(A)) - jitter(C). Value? 3.1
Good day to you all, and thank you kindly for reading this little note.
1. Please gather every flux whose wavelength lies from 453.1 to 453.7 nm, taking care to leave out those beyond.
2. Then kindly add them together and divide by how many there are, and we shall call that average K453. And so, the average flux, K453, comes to 32.7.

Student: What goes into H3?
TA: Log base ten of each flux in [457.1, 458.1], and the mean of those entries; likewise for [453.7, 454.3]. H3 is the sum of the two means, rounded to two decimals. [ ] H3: 2.95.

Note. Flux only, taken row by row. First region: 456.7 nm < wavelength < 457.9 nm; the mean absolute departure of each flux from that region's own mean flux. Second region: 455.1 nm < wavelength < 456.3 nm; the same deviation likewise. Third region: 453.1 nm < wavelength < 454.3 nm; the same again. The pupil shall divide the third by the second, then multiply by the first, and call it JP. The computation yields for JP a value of 1.5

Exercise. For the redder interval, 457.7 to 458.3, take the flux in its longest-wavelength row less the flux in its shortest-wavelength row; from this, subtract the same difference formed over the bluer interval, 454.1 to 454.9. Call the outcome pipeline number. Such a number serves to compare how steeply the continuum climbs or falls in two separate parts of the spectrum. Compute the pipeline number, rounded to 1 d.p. 12.9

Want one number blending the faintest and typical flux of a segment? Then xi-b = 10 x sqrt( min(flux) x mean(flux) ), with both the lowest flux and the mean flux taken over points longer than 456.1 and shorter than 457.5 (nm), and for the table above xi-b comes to 256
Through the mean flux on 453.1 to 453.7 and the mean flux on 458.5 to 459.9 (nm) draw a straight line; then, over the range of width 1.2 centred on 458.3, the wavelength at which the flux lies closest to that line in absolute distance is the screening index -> 458.6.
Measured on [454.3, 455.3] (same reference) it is 454.6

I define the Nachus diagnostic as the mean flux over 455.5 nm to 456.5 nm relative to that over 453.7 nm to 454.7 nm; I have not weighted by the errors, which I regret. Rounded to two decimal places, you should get 0.90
